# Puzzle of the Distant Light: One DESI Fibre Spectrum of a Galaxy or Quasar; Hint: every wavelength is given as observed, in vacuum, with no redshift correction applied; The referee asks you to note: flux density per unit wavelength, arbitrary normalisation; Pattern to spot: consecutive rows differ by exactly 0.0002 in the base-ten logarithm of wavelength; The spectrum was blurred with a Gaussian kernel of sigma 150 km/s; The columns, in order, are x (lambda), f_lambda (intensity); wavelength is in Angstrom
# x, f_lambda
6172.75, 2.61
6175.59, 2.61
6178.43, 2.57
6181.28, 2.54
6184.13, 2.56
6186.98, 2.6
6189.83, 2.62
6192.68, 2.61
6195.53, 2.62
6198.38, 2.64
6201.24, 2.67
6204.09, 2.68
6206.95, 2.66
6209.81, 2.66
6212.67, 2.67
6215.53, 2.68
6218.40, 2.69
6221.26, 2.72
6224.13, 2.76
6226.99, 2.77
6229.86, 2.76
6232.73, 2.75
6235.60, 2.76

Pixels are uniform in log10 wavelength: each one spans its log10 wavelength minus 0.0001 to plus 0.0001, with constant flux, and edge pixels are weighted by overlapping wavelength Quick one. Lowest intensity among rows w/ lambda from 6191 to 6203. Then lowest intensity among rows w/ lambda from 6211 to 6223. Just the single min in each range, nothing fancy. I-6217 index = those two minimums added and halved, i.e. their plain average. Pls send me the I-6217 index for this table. 2.64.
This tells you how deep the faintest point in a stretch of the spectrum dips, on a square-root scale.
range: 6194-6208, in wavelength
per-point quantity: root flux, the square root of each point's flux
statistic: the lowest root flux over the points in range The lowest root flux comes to 1.62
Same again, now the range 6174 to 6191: 1.59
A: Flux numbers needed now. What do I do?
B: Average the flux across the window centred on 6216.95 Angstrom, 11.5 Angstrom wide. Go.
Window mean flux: 2.69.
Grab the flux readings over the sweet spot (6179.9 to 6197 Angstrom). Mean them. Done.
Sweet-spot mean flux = 2.59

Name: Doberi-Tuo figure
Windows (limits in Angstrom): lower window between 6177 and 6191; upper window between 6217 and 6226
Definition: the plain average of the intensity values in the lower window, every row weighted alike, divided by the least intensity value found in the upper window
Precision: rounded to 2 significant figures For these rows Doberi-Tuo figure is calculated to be 0.96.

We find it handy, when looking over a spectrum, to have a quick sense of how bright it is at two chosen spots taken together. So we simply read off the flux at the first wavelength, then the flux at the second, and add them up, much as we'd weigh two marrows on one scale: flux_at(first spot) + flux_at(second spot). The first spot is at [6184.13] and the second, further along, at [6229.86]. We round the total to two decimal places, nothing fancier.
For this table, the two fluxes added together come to 5.32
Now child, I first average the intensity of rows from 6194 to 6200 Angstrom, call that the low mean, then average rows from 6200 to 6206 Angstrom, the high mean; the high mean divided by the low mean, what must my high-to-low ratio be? 1.02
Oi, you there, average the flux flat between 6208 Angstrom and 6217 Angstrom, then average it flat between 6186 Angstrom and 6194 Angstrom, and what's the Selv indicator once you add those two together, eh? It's 5.28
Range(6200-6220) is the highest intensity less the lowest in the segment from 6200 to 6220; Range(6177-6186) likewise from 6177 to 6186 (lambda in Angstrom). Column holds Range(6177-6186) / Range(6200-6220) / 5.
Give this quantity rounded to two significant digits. 0.20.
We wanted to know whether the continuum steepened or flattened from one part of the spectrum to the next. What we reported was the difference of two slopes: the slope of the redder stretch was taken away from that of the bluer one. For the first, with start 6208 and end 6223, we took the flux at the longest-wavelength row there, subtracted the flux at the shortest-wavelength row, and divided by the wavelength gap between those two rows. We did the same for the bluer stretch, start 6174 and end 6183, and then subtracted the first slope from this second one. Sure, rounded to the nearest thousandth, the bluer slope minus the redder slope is -0.018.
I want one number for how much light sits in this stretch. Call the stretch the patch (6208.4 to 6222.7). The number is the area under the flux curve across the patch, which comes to 38.4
